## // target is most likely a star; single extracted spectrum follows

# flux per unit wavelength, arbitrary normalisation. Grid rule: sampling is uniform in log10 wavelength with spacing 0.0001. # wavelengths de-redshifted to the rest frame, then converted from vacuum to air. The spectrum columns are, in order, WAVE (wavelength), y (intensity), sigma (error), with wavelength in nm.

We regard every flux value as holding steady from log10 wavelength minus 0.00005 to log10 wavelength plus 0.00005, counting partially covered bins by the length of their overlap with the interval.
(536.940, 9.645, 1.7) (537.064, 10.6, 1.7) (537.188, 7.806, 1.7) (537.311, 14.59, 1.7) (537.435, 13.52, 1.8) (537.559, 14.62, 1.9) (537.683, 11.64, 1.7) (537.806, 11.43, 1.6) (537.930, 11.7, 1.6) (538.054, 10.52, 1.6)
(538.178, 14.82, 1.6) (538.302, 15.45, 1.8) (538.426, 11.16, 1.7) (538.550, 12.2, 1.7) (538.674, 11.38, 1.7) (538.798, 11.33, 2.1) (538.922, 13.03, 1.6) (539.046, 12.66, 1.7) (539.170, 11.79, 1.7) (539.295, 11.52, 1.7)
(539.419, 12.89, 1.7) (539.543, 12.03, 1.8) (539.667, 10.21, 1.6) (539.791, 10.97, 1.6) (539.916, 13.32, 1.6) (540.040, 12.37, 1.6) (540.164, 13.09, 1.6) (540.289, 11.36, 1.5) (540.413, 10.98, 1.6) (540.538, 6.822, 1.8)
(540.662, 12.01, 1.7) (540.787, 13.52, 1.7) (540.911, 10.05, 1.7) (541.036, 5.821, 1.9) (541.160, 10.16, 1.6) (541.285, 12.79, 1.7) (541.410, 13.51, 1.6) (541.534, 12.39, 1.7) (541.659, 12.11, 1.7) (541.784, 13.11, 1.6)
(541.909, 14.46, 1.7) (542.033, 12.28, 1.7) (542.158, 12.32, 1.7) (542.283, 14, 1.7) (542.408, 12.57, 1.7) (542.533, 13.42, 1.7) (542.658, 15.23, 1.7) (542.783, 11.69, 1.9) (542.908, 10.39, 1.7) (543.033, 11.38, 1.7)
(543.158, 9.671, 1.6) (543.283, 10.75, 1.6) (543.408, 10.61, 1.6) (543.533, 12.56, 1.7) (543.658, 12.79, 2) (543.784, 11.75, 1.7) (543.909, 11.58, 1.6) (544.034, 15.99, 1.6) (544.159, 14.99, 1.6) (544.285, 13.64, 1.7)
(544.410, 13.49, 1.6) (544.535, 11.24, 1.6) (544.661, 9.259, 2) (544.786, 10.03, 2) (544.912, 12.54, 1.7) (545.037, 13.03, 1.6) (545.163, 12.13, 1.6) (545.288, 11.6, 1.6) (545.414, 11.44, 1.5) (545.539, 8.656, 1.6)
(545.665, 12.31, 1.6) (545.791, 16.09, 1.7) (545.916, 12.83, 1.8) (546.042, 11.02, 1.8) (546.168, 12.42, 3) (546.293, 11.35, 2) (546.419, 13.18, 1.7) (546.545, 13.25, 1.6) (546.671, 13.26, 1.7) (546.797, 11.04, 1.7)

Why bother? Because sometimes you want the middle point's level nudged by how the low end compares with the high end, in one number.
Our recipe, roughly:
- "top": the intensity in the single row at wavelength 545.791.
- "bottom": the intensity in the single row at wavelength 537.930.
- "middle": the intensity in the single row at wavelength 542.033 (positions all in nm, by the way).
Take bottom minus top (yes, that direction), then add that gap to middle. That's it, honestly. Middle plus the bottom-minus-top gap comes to 8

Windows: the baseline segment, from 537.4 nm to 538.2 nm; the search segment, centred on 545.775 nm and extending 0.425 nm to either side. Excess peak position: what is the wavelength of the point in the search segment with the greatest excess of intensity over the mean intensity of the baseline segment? 545.791 nm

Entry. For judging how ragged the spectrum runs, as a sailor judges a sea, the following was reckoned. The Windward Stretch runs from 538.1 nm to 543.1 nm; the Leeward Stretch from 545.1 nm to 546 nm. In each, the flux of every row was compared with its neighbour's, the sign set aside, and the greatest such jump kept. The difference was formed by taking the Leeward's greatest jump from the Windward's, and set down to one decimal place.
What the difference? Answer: 1.4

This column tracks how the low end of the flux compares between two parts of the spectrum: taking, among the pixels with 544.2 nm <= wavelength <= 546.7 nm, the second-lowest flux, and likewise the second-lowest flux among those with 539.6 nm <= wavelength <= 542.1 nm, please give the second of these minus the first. -2.4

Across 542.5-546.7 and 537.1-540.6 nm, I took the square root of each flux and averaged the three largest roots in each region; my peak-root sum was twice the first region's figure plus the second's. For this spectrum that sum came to 11.8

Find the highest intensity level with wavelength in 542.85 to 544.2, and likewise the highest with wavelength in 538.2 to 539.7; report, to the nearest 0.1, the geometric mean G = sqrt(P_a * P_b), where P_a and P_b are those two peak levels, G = 15.7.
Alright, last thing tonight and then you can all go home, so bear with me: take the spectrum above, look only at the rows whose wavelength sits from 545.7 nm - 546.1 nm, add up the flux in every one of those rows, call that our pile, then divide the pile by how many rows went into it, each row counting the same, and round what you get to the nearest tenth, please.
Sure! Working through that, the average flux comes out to 13.3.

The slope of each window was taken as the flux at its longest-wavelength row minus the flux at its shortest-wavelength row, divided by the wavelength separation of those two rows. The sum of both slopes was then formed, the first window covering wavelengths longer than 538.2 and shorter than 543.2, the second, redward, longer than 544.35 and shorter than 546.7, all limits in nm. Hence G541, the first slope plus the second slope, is -1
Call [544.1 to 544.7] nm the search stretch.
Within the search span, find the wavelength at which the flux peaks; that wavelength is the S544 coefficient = 544.159 nm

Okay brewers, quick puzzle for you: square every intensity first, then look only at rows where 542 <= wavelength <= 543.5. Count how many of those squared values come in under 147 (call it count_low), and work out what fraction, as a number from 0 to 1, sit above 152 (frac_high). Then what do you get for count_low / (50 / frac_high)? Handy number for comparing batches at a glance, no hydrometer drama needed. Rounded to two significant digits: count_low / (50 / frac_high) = 0.040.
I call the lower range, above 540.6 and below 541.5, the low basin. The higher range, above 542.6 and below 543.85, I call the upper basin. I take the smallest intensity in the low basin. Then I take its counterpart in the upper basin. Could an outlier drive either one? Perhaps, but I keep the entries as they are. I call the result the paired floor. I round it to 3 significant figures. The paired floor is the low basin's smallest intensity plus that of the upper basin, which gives 15.5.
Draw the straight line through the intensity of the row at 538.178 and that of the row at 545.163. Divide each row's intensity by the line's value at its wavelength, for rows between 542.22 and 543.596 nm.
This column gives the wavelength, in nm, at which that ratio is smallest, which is 543.158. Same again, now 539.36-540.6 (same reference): 540.538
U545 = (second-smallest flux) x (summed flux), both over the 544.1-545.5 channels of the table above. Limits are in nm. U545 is 1338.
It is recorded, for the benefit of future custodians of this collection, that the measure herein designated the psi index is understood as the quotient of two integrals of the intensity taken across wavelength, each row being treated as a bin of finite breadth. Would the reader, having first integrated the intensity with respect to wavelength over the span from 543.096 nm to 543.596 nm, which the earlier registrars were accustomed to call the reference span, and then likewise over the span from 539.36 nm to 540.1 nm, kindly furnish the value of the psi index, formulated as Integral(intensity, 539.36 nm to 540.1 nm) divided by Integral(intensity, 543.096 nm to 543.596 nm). 1.6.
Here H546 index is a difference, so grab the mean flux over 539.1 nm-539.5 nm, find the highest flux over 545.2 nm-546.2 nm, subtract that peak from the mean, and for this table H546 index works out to -4.0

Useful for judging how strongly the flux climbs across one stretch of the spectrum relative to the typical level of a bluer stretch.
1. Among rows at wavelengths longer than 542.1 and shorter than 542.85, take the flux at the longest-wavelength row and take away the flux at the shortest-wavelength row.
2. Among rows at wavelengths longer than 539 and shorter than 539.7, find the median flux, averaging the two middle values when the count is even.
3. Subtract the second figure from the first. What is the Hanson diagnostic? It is -12.5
